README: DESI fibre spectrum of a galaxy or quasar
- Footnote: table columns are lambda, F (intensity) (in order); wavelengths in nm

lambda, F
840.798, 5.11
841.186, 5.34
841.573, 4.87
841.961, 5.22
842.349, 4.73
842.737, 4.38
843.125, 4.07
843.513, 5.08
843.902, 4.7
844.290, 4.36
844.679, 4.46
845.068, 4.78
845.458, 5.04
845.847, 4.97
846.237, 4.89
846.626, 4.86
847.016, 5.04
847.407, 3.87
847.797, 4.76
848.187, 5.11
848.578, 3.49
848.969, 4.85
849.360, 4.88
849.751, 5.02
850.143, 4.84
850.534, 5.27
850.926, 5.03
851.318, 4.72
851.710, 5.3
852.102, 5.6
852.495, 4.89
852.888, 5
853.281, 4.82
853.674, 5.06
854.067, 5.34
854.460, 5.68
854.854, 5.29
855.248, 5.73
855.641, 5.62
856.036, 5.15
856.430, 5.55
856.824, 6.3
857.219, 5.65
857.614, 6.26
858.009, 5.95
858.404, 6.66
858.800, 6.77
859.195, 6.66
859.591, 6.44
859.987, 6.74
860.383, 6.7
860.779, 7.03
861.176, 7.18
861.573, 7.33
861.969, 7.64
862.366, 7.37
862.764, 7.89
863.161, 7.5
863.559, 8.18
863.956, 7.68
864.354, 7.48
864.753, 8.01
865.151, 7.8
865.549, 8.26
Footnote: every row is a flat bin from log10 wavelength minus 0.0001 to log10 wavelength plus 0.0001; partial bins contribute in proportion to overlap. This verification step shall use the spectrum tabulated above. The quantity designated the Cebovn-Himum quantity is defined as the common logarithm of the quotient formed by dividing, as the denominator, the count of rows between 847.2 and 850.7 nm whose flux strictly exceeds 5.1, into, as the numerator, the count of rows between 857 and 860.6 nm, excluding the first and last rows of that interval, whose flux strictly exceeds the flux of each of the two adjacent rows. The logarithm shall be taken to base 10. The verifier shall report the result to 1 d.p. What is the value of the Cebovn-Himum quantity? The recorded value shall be 0.2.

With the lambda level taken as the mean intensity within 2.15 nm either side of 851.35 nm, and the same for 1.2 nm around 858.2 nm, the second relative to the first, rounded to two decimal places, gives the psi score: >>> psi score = 1.26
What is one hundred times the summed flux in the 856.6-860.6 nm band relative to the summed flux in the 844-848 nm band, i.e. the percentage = 136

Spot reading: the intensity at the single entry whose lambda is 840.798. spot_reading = 5.11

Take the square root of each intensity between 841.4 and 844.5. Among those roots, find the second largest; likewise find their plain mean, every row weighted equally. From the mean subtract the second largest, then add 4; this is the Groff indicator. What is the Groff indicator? 3.91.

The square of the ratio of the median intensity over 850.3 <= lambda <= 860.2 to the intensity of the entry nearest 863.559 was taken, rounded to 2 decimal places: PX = 0.47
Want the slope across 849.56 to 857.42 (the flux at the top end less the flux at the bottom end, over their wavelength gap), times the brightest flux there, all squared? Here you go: 0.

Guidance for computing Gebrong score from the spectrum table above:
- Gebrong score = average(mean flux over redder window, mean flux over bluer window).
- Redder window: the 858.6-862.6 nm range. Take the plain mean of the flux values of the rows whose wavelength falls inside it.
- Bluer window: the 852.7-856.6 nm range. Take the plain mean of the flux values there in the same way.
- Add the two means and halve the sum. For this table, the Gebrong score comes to 6.2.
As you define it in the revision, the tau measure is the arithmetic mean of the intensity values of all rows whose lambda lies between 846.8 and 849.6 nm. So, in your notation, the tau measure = 4.6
